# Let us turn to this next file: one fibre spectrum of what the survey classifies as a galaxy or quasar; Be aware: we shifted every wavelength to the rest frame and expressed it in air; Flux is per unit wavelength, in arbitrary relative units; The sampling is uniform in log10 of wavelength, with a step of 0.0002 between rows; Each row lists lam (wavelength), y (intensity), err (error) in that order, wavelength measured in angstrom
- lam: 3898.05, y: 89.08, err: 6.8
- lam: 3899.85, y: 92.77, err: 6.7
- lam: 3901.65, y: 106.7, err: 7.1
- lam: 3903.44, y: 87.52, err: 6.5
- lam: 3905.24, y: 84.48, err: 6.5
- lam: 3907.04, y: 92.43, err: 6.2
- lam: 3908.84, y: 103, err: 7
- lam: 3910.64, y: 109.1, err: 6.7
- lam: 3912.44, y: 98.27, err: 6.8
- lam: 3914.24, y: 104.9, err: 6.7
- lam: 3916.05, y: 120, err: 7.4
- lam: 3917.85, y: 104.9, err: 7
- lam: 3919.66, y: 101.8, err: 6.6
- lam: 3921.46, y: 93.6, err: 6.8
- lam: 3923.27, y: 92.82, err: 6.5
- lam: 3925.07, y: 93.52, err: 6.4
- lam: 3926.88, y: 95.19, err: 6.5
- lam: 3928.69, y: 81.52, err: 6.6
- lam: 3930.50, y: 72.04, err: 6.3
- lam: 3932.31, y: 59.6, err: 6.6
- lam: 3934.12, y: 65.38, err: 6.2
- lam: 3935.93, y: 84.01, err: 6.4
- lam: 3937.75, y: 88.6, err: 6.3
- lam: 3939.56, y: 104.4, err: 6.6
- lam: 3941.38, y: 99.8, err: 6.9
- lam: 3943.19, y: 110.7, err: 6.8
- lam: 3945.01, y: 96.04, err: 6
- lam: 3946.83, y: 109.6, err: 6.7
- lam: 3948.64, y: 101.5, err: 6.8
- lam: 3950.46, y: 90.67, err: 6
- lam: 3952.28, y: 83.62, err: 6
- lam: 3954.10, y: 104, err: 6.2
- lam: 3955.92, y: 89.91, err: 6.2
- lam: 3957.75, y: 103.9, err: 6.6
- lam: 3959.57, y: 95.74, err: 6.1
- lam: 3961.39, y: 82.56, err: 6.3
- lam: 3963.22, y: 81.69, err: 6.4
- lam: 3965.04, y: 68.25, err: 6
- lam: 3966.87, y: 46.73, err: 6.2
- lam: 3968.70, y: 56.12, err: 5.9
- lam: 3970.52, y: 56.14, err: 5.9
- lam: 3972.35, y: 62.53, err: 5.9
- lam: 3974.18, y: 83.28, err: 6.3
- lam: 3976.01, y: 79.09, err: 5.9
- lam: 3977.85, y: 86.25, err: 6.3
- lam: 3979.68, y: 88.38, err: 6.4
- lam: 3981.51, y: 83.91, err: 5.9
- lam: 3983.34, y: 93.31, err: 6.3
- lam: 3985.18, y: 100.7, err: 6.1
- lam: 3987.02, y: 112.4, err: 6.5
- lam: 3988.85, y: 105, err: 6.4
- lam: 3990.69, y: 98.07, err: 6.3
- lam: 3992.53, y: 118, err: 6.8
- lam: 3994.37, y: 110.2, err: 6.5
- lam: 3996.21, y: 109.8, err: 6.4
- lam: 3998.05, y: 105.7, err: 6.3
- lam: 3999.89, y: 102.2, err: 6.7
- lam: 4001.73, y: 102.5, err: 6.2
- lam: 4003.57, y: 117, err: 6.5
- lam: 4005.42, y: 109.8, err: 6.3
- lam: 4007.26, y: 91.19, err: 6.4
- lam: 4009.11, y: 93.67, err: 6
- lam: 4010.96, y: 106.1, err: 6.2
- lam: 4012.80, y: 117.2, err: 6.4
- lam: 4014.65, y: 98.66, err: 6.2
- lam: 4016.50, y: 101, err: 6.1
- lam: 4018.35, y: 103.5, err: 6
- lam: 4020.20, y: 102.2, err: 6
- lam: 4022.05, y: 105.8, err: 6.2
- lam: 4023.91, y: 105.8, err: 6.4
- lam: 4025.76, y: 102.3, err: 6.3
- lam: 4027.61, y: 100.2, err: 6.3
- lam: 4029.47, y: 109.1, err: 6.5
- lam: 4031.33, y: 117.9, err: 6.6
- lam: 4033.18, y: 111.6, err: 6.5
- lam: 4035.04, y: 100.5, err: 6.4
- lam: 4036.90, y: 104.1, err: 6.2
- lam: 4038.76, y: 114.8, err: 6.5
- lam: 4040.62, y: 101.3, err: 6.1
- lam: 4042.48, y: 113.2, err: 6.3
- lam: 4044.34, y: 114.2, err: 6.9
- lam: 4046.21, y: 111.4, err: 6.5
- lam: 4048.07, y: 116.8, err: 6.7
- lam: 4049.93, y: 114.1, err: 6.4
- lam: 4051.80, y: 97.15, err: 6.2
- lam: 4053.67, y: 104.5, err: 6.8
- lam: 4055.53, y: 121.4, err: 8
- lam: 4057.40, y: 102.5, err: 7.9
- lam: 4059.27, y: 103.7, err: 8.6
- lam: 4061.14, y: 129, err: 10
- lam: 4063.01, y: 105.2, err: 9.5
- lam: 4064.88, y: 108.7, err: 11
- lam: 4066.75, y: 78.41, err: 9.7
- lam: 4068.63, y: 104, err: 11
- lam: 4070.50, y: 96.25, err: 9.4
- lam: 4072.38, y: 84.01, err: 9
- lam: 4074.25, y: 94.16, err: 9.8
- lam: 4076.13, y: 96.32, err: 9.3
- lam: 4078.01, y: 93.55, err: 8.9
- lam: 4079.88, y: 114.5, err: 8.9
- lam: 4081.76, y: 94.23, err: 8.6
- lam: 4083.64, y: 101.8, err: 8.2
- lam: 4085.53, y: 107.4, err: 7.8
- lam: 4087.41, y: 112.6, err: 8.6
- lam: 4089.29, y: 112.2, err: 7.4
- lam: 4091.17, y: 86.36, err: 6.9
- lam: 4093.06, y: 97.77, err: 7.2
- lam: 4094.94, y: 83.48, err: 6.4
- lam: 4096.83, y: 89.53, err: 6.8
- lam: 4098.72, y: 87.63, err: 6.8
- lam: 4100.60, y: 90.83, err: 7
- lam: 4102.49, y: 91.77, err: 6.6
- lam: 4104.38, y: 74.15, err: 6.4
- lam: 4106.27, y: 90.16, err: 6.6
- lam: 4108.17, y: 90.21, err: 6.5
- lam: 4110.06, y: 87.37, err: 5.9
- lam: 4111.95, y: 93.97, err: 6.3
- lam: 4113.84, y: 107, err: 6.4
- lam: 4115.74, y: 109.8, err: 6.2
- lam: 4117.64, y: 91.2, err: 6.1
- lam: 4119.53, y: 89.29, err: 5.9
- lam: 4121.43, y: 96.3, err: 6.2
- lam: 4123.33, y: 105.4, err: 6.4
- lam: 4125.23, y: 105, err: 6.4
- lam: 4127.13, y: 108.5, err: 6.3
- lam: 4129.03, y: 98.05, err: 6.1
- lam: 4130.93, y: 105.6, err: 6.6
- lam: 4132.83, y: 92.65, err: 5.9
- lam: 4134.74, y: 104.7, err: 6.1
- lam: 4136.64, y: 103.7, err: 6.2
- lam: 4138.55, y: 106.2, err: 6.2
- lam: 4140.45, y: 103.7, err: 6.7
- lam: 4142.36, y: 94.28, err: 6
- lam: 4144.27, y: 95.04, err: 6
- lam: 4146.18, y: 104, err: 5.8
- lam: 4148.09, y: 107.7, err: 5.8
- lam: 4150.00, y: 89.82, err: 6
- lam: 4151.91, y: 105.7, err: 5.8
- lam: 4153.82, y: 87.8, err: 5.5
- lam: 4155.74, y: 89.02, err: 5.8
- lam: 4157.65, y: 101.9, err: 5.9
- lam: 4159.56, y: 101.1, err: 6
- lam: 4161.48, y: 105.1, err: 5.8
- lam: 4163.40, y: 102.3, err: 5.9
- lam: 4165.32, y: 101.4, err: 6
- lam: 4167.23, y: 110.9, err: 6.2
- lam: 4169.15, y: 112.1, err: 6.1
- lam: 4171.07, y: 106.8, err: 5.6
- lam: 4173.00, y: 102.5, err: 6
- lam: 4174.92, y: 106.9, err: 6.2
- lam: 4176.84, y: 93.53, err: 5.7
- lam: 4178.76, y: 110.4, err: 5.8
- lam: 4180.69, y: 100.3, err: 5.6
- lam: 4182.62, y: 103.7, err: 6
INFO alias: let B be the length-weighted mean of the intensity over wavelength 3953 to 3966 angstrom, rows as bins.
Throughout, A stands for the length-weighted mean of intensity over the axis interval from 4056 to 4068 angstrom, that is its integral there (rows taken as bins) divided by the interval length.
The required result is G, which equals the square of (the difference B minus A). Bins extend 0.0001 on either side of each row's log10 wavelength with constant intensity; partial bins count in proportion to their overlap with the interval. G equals 256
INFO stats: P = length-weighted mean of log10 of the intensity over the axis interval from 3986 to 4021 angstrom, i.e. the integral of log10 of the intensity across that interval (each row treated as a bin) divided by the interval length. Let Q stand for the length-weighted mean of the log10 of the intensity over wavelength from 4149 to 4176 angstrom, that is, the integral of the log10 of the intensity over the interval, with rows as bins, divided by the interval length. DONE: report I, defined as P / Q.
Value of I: 1.01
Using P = 2.022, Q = 2.01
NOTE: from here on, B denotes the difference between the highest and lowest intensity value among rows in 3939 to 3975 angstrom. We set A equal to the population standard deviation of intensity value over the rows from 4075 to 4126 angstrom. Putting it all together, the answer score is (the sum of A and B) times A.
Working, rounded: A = 10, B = 64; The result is 729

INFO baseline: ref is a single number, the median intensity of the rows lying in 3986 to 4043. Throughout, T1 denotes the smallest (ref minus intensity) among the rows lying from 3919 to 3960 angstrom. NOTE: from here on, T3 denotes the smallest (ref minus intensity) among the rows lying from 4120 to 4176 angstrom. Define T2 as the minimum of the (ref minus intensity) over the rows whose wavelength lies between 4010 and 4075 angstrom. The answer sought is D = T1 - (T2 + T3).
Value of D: 25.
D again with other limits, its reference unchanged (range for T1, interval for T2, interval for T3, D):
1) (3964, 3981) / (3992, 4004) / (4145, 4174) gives 36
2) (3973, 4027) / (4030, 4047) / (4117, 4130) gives 3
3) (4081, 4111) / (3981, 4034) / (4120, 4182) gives 12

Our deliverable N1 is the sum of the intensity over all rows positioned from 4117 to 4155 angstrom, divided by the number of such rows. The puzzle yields 100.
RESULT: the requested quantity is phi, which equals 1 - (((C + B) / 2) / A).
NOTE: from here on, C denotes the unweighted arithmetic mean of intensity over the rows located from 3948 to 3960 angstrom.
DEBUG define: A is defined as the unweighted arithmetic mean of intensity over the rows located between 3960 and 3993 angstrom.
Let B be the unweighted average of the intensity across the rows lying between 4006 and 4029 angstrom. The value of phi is -0.19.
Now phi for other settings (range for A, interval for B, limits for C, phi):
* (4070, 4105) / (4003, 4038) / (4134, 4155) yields -0.08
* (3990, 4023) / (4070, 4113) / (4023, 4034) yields 0.04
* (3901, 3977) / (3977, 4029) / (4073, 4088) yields -0.15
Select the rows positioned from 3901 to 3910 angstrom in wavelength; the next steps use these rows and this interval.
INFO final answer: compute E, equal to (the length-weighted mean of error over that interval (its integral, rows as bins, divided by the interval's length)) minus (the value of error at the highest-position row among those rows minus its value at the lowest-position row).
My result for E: 6.8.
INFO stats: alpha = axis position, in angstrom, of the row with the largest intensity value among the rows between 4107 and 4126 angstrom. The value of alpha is 4115.74 angstrom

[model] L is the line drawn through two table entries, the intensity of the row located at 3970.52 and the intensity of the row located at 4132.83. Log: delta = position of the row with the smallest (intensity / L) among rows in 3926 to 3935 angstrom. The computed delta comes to 3932.31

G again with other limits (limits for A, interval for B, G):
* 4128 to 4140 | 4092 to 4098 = 144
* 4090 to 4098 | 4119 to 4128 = 131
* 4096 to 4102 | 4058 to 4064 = 505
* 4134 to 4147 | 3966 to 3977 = 1400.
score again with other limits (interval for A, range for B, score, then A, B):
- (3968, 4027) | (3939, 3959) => 679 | 16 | 27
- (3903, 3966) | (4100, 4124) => 650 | 13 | 36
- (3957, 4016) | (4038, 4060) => 793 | 19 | 24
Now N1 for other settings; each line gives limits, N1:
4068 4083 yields 97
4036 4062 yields 111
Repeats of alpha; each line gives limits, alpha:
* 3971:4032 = 3992.53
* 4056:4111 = 4061.14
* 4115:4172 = 4169.15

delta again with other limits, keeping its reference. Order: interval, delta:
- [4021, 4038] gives 4035.04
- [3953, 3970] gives 3966.87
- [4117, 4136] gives 4119.53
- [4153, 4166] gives 4153.82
